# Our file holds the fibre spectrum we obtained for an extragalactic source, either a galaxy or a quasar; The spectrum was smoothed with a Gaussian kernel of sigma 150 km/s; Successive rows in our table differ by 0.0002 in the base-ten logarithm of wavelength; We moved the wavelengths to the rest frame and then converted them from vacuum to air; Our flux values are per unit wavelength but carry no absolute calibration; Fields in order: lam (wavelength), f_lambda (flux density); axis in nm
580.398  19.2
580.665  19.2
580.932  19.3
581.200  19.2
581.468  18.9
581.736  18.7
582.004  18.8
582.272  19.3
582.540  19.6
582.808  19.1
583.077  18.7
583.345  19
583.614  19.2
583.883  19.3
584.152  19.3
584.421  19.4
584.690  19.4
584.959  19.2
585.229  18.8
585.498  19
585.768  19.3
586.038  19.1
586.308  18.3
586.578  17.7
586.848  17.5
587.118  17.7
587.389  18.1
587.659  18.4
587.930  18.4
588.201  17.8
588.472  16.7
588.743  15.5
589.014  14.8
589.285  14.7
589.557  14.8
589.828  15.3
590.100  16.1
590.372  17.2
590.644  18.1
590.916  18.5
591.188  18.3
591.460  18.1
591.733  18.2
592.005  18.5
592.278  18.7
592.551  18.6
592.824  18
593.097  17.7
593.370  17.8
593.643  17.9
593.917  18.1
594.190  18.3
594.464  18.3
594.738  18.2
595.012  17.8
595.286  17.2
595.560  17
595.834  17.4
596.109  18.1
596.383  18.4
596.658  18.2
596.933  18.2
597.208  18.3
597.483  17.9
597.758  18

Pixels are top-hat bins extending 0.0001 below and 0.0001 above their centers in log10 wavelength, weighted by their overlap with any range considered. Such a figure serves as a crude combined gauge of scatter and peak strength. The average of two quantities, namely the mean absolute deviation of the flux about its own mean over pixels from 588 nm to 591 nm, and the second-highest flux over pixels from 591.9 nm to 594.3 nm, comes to 9.9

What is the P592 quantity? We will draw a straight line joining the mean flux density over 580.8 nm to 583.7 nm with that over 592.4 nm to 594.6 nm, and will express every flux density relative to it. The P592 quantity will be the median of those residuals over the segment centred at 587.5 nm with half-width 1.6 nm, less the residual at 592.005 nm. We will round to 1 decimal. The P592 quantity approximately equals -1.1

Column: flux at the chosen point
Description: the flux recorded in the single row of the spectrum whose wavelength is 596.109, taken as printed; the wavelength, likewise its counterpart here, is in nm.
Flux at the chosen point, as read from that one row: 18.1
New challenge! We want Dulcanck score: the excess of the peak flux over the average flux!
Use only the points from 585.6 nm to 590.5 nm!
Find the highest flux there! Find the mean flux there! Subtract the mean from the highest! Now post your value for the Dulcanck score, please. 2.2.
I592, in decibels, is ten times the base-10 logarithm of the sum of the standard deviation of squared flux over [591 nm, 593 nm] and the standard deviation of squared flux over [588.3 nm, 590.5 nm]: 16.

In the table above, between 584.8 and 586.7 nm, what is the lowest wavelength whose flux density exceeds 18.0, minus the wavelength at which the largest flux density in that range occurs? -0.81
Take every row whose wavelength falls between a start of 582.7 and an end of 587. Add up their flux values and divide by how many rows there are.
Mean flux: 18.9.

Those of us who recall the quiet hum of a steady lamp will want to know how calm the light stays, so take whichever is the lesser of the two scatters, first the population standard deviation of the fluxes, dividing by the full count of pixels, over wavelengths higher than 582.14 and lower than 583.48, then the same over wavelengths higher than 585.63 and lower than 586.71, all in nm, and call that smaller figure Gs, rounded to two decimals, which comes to 0.30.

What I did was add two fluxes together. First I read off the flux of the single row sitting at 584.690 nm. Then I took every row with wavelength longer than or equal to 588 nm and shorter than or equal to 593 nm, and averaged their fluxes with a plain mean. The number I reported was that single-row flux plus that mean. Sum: 36.5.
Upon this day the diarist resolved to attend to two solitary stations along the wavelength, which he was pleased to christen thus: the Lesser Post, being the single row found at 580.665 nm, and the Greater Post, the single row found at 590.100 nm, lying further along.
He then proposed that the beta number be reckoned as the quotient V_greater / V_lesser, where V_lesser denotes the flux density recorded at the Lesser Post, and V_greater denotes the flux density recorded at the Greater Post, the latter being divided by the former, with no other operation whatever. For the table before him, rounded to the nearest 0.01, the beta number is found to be 0.84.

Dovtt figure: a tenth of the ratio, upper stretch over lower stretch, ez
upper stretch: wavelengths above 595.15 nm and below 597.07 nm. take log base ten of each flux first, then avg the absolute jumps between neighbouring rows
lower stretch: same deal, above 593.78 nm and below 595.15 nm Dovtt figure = 0.175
